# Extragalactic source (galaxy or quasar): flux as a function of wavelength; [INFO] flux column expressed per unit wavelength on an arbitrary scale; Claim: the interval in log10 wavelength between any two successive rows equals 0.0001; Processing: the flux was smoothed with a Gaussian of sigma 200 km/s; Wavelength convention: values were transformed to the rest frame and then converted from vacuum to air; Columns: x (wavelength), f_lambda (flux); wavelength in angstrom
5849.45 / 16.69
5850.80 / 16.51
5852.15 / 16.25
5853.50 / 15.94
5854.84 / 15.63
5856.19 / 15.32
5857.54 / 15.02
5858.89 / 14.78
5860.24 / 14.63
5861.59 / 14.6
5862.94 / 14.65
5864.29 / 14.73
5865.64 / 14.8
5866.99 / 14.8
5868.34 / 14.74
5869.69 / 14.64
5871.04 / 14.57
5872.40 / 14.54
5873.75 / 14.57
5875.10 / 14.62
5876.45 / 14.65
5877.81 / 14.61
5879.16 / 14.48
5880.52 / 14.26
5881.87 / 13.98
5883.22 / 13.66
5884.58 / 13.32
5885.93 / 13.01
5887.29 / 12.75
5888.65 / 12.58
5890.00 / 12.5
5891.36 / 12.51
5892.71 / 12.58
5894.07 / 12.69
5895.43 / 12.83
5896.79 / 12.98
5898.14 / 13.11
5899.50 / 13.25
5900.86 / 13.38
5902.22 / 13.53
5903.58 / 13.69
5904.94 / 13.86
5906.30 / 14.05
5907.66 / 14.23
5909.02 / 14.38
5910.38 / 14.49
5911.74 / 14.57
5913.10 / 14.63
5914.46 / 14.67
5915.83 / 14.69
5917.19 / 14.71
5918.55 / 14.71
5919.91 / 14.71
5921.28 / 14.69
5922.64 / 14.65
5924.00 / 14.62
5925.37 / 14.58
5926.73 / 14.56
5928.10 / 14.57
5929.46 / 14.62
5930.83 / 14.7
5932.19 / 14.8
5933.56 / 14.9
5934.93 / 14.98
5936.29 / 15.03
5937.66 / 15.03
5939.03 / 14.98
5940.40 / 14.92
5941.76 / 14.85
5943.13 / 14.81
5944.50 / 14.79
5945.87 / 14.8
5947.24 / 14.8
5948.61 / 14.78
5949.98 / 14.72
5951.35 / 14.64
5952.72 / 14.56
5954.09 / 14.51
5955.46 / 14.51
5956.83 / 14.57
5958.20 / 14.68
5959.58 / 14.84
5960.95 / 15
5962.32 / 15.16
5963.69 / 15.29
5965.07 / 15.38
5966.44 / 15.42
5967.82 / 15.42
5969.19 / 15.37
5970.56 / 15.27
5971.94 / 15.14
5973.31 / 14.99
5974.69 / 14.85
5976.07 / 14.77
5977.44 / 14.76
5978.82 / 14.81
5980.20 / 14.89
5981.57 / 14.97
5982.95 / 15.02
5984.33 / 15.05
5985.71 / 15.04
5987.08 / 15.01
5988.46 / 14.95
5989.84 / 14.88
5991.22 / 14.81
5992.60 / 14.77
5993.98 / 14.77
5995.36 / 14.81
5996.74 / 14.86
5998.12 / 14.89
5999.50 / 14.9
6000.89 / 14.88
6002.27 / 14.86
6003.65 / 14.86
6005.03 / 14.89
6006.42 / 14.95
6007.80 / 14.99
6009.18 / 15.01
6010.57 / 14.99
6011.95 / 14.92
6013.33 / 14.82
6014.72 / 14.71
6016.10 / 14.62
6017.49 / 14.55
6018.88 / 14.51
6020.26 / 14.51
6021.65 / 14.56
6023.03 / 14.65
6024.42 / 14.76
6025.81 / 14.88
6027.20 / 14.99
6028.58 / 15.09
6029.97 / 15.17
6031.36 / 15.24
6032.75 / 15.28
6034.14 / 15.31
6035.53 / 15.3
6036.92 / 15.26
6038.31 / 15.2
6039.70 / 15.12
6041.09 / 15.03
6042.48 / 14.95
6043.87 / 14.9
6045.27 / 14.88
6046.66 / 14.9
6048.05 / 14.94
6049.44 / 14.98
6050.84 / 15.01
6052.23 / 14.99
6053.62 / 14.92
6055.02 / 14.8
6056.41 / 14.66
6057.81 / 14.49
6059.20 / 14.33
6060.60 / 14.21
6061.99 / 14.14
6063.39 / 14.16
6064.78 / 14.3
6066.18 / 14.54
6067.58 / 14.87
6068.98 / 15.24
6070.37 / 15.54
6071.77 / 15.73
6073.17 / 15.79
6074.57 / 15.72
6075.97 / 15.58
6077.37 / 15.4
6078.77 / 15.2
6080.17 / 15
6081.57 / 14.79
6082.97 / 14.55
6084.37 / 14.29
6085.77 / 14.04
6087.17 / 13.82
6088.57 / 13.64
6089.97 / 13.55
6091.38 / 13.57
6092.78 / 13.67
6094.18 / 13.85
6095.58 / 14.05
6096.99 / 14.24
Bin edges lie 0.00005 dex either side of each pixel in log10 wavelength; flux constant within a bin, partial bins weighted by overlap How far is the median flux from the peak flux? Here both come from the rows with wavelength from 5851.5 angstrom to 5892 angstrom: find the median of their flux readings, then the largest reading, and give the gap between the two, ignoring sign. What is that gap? 1.6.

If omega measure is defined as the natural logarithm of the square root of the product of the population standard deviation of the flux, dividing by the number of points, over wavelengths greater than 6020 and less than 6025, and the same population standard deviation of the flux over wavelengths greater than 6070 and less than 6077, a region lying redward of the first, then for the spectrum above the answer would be -2.4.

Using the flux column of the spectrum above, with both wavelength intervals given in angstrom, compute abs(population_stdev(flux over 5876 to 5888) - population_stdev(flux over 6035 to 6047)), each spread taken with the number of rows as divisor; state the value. 0.5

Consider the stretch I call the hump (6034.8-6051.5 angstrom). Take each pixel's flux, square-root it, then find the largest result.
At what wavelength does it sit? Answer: 6035.53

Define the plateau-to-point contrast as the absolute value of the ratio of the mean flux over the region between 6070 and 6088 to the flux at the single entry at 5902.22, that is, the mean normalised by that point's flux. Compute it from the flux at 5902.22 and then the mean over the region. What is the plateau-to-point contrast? 1.11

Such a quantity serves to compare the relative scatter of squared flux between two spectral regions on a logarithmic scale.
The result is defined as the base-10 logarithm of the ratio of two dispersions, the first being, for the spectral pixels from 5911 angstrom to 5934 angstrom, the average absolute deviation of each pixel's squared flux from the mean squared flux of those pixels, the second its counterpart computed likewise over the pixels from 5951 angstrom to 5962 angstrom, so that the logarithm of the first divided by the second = -0.3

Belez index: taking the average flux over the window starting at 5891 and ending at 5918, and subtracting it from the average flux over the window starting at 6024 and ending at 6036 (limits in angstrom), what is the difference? 1.4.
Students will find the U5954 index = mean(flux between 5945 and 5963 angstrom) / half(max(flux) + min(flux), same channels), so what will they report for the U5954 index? 0.993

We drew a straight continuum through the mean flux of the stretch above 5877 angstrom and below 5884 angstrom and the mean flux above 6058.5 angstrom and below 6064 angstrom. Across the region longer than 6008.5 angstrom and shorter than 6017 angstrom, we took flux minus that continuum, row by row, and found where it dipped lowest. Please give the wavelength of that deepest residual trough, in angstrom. 6016.10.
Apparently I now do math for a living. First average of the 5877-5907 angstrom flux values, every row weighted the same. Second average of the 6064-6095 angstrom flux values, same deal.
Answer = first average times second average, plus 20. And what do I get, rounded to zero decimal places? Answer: 216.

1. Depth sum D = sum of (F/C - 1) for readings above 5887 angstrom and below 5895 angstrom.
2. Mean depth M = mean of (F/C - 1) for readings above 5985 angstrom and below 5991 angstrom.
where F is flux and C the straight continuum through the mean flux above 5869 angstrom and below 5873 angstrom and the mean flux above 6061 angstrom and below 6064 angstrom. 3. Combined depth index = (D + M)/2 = -0.38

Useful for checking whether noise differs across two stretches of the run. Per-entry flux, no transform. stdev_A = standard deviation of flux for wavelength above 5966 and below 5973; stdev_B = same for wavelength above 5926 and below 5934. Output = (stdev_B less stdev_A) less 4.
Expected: -3.98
